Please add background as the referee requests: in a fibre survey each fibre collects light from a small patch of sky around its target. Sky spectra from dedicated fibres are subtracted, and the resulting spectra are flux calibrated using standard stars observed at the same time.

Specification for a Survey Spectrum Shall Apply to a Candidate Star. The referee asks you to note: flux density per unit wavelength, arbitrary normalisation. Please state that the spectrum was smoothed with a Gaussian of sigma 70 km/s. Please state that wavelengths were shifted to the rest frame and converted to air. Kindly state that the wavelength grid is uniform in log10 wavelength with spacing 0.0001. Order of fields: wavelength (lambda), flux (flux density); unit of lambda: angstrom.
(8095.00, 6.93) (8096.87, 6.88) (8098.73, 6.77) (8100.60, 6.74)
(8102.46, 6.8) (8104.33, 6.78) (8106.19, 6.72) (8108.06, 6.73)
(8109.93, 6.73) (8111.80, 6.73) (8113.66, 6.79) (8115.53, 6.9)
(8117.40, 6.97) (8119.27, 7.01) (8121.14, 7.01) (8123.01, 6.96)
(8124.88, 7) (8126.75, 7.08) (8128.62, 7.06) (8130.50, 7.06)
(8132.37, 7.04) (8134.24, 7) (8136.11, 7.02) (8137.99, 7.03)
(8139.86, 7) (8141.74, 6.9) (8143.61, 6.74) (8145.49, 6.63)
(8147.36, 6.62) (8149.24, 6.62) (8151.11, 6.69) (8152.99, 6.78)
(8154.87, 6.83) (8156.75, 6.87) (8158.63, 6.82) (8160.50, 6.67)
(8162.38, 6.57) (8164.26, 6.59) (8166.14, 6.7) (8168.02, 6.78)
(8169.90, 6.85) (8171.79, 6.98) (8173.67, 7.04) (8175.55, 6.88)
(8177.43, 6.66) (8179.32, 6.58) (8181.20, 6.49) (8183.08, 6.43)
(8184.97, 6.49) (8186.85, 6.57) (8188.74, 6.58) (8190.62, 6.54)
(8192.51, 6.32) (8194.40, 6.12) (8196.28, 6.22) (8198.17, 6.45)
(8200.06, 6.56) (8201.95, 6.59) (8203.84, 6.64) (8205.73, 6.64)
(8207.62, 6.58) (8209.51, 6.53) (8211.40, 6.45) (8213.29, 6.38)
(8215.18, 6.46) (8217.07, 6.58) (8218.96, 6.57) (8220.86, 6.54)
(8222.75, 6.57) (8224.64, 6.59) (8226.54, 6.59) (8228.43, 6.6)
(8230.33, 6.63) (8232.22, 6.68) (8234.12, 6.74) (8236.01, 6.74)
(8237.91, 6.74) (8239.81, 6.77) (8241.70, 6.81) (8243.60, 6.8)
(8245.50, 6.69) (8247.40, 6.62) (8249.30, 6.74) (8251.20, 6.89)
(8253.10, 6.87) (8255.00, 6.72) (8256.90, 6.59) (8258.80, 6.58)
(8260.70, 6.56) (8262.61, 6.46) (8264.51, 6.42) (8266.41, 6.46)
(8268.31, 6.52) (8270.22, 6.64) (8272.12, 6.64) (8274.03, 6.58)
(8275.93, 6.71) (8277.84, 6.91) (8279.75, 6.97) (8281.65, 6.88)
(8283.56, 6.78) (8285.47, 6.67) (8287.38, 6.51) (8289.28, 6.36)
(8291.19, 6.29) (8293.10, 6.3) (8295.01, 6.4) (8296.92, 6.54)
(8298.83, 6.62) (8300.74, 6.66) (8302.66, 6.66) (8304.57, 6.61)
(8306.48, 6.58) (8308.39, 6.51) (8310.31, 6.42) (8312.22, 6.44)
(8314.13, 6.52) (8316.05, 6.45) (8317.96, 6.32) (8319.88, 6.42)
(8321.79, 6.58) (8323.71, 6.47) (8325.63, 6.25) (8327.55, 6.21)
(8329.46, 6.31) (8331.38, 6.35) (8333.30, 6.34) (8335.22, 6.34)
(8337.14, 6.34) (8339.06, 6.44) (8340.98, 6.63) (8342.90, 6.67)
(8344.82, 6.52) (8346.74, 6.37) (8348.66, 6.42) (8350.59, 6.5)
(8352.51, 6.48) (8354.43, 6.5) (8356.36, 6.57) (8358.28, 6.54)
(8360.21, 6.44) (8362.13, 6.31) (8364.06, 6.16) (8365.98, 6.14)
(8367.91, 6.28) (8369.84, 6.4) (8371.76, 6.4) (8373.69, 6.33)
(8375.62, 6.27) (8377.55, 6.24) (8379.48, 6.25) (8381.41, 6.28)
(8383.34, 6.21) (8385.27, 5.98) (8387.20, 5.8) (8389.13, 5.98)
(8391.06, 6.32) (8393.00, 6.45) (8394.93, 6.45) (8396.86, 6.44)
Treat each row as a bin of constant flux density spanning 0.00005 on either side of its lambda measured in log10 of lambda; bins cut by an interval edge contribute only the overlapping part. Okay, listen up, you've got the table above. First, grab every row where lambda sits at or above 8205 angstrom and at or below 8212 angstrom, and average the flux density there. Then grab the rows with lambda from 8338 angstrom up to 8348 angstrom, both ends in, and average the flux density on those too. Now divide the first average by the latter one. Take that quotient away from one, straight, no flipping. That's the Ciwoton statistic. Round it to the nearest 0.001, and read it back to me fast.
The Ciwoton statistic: -0.004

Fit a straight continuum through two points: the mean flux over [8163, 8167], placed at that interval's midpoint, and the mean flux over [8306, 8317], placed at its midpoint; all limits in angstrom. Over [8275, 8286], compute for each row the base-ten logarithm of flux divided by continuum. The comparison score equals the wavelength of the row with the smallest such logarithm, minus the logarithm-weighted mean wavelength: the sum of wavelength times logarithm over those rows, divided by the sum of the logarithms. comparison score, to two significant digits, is 5.1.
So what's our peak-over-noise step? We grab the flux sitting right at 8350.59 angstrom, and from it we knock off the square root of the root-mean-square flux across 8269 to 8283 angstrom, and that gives 3.90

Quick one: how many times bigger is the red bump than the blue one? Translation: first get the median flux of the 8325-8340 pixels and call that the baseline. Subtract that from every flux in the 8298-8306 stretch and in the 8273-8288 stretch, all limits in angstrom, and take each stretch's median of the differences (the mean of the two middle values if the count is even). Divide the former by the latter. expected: 0.7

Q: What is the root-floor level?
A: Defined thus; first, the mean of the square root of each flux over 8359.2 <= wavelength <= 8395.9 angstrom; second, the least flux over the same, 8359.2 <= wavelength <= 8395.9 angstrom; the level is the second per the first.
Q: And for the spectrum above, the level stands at 2.32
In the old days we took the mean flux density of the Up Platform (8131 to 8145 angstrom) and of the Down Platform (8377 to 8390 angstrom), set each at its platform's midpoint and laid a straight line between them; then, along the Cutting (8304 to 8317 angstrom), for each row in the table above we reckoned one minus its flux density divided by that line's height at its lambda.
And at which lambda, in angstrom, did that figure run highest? 8310.31 angstrom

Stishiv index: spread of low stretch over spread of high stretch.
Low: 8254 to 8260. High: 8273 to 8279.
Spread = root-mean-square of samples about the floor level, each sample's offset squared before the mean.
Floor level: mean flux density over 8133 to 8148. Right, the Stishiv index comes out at 1.3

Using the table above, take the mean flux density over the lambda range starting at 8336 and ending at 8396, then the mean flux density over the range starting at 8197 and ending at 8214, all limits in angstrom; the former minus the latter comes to -0.19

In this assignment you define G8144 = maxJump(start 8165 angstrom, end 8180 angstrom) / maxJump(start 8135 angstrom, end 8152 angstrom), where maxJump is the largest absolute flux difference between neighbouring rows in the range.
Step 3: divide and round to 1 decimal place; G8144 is 1.4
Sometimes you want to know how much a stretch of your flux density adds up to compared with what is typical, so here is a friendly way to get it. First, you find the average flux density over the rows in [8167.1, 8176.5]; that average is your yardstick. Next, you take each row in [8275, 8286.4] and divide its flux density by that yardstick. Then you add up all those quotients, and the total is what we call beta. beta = 5.9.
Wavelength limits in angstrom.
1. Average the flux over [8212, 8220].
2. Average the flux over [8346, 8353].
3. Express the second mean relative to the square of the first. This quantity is 0.153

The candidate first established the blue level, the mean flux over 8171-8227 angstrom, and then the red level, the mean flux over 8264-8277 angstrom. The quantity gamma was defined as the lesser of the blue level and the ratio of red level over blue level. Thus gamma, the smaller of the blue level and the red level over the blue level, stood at 1.00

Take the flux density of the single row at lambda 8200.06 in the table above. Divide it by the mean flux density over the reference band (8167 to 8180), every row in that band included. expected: 0.961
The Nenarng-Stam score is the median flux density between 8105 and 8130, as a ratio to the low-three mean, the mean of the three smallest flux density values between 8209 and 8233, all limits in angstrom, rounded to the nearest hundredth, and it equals 1.08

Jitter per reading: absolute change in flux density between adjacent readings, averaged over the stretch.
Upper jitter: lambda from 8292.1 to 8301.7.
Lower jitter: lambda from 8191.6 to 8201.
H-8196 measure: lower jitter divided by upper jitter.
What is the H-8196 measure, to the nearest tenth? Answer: 1.8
